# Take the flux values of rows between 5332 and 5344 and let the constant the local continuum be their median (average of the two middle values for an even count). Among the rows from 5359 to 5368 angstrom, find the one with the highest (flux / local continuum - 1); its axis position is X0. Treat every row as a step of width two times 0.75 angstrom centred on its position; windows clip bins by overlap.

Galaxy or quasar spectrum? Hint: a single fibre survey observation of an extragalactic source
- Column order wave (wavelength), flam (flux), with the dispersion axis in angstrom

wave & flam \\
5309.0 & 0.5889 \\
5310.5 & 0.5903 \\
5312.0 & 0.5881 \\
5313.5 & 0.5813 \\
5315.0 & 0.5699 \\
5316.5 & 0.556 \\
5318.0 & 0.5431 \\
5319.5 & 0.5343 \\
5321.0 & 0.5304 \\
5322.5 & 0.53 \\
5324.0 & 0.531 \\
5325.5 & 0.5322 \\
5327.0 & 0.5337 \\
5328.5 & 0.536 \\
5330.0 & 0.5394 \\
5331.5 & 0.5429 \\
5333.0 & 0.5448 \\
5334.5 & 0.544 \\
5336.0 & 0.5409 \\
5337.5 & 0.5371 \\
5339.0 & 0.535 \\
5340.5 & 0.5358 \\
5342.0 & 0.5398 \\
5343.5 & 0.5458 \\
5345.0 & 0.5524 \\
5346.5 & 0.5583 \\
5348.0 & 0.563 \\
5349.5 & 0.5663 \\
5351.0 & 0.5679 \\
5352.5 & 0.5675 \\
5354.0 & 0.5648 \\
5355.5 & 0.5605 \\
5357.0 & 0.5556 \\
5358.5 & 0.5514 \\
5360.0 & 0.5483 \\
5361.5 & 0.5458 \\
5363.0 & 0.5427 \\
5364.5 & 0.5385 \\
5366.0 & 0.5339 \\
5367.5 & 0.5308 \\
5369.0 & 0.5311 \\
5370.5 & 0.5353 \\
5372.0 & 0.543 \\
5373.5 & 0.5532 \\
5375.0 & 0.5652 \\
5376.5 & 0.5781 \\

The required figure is 5360.0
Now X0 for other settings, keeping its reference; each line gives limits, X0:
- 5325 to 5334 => 5333.0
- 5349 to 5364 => 5351.0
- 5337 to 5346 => 5345.0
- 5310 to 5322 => 5310.5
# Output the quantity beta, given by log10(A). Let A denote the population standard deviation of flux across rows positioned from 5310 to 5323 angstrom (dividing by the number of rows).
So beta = -1.6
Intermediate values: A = 0.0235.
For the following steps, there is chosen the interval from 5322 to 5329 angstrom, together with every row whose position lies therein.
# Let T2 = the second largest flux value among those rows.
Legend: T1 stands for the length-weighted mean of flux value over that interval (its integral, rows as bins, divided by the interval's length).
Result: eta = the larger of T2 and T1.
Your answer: 0.534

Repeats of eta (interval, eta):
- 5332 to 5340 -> 0.544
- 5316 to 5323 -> 0.543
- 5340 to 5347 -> 0.552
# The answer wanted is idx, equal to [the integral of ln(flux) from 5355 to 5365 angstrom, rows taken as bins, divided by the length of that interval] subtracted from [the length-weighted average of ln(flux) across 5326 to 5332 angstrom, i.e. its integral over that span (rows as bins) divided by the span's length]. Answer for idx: -0.021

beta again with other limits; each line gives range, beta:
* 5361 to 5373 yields -2.3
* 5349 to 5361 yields -2.1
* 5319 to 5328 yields -2.8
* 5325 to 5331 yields -2.6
